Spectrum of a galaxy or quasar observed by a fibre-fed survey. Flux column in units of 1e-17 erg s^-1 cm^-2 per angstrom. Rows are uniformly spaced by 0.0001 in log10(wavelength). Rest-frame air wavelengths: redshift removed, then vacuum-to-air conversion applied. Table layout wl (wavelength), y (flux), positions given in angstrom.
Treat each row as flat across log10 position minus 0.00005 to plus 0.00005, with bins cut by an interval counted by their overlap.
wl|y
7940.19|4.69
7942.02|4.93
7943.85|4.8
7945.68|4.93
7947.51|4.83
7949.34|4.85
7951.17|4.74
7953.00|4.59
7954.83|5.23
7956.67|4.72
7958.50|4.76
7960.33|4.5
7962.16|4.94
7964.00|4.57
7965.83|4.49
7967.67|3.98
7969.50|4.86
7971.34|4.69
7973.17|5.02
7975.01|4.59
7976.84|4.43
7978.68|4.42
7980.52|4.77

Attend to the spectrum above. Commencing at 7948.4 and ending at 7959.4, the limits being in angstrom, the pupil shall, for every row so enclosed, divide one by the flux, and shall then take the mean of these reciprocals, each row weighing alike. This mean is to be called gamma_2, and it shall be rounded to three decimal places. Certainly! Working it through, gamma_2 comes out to 0.208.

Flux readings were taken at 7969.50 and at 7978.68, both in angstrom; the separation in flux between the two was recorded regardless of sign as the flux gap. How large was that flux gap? 0.44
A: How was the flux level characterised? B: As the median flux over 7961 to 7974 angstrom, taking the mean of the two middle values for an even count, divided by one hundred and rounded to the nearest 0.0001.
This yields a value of 0.0469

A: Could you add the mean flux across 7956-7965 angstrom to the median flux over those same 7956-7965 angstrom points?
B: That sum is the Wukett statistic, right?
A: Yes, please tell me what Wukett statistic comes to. 9.42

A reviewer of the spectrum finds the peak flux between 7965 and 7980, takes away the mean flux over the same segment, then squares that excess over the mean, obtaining 0.21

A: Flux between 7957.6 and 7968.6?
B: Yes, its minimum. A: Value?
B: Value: 3.98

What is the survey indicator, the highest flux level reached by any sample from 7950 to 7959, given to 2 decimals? 5.23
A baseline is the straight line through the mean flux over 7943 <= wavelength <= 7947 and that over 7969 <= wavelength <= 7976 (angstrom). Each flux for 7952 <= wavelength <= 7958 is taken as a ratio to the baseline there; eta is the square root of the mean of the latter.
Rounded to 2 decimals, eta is 1.00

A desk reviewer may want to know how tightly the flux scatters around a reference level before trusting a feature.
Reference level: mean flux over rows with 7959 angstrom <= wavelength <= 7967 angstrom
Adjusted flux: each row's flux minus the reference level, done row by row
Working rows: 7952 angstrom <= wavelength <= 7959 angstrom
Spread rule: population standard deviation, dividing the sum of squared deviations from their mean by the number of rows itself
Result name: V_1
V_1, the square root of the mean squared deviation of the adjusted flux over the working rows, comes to 0.24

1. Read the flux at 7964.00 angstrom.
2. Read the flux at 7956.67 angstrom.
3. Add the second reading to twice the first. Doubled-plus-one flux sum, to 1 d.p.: 13.9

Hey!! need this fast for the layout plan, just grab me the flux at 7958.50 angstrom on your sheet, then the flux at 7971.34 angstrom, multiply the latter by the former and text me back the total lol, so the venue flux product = 22.3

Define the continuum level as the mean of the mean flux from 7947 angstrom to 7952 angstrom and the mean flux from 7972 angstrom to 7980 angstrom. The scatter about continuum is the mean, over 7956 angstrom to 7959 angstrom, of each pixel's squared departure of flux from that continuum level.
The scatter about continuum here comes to 0.001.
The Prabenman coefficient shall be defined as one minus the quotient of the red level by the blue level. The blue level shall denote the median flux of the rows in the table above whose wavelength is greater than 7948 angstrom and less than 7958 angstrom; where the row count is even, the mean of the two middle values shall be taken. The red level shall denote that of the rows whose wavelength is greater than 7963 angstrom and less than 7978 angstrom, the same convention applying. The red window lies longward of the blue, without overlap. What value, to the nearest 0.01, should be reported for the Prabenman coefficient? 0.03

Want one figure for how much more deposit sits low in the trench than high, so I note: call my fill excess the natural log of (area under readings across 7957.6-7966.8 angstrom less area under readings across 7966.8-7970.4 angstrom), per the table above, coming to 3.3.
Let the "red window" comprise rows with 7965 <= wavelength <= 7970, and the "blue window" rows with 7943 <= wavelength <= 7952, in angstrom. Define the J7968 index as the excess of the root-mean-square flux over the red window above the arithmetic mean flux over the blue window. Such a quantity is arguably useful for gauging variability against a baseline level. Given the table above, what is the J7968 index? -0.37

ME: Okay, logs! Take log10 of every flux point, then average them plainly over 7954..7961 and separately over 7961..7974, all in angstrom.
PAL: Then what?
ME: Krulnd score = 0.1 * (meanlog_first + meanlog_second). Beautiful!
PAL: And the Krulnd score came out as 0.135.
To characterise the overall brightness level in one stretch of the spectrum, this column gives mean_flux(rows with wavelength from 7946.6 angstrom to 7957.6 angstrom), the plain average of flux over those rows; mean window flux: 4.83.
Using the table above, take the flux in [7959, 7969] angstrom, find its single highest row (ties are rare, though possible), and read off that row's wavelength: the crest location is 7962.16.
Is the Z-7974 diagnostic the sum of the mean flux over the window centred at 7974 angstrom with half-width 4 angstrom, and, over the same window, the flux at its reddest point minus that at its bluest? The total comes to 4.42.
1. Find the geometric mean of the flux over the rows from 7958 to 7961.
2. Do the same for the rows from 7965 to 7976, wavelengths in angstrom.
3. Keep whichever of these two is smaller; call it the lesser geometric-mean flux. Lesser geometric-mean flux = 4.59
